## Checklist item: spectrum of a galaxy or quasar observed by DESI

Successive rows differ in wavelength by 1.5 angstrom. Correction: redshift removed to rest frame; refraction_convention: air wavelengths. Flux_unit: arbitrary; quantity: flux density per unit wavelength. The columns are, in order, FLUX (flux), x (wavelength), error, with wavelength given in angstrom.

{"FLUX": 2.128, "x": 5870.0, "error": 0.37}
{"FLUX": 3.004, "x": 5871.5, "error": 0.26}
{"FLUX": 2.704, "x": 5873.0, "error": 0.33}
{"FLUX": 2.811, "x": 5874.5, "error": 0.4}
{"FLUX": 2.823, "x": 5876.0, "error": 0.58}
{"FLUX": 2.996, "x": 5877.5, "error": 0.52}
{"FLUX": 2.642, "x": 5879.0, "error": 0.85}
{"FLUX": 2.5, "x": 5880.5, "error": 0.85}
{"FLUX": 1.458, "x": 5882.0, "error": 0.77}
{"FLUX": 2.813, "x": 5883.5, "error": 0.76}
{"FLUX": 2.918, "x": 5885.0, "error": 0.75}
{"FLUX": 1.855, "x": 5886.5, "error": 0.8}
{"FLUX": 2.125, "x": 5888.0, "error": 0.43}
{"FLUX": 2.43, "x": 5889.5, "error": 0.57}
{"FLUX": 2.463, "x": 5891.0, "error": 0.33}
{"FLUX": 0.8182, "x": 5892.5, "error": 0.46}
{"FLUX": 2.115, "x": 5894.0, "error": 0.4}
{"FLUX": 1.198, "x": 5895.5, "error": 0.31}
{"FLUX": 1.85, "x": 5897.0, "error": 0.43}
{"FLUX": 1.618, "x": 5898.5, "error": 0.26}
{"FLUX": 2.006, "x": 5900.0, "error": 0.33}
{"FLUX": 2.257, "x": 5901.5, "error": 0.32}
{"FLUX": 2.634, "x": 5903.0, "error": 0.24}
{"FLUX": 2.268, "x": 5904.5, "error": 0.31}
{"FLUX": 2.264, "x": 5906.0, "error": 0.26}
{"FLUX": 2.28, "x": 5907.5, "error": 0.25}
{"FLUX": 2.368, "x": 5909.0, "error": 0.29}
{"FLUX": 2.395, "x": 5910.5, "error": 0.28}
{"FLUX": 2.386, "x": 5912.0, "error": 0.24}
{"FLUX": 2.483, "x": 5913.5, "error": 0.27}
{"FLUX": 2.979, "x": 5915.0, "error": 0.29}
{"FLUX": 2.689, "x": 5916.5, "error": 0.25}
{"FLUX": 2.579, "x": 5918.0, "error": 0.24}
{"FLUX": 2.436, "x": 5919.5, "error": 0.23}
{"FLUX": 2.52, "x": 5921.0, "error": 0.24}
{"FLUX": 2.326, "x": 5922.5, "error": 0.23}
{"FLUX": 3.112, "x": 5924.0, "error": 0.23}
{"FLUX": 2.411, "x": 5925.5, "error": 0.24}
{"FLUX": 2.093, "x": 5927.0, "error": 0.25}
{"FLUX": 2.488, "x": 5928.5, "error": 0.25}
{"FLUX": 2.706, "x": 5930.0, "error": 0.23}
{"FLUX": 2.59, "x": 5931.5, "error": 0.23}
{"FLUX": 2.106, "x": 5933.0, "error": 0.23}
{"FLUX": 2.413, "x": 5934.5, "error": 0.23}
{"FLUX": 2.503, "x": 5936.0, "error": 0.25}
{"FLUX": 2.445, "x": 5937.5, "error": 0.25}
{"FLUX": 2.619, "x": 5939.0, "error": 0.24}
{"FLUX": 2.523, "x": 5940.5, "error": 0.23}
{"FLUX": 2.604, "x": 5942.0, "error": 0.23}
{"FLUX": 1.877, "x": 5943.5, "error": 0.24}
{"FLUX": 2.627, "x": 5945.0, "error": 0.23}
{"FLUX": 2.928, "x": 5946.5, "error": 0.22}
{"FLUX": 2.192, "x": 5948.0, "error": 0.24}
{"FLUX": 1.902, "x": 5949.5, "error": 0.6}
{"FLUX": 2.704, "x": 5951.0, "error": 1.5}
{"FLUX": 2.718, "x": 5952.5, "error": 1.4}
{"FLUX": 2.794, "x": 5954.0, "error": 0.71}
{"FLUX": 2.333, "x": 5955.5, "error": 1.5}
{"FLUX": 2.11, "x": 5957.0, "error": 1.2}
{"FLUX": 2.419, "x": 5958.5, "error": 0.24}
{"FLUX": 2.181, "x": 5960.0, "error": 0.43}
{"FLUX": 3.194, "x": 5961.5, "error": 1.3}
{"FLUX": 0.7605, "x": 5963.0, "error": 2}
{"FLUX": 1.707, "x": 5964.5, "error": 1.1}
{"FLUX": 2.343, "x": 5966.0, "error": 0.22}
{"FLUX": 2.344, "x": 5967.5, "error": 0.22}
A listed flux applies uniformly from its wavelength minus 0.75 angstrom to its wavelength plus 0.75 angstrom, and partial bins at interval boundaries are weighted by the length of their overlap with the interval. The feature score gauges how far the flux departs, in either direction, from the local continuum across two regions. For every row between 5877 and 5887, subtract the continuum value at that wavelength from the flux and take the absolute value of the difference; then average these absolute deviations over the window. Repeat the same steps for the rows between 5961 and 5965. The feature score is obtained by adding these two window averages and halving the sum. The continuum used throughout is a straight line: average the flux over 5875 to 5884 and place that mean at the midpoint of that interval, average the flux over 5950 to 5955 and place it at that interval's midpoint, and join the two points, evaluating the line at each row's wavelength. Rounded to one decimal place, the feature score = 0.8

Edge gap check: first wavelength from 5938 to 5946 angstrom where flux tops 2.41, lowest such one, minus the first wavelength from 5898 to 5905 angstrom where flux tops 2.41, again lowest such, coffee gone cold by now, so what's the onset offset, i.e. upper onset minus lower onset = 36.0 angstrom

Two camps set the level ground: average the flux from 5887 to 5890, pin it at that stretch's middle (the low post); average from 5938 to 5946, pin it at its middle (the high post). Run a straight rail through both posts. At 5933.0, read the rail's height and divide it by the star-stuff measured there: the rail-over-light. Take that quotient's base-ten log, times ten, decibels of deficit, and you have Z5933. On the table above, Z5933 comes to 0.6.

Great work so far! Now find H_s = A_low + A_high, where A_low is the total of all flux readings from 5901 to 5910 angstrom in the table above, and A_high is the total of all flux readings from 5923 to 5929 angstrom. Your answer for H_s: 24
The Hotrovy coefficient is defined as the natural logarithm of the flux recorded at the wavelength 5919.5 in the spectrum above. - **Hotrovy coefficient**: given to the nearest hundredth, 0.89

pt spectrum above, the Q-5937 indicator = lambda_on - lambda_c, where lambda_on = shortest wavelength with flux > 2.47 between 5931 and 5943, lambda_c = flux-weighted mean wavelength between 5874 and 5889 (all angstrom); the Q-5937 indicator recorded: 50.7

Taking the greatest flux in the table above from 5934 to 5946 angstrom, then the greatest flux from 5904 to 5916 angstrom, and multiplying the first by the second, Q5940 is 7.83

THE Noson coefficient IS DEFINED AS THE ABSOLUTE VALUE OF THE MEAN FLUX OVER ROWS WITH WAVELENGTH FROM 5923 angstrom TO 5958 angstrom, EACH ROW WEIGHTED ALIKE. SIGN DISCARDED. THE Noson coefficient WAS 2.47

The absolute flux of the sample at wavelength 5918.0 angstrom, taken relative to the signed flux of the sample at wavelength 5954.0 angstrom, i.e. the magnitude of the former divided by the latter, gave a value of 0.92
